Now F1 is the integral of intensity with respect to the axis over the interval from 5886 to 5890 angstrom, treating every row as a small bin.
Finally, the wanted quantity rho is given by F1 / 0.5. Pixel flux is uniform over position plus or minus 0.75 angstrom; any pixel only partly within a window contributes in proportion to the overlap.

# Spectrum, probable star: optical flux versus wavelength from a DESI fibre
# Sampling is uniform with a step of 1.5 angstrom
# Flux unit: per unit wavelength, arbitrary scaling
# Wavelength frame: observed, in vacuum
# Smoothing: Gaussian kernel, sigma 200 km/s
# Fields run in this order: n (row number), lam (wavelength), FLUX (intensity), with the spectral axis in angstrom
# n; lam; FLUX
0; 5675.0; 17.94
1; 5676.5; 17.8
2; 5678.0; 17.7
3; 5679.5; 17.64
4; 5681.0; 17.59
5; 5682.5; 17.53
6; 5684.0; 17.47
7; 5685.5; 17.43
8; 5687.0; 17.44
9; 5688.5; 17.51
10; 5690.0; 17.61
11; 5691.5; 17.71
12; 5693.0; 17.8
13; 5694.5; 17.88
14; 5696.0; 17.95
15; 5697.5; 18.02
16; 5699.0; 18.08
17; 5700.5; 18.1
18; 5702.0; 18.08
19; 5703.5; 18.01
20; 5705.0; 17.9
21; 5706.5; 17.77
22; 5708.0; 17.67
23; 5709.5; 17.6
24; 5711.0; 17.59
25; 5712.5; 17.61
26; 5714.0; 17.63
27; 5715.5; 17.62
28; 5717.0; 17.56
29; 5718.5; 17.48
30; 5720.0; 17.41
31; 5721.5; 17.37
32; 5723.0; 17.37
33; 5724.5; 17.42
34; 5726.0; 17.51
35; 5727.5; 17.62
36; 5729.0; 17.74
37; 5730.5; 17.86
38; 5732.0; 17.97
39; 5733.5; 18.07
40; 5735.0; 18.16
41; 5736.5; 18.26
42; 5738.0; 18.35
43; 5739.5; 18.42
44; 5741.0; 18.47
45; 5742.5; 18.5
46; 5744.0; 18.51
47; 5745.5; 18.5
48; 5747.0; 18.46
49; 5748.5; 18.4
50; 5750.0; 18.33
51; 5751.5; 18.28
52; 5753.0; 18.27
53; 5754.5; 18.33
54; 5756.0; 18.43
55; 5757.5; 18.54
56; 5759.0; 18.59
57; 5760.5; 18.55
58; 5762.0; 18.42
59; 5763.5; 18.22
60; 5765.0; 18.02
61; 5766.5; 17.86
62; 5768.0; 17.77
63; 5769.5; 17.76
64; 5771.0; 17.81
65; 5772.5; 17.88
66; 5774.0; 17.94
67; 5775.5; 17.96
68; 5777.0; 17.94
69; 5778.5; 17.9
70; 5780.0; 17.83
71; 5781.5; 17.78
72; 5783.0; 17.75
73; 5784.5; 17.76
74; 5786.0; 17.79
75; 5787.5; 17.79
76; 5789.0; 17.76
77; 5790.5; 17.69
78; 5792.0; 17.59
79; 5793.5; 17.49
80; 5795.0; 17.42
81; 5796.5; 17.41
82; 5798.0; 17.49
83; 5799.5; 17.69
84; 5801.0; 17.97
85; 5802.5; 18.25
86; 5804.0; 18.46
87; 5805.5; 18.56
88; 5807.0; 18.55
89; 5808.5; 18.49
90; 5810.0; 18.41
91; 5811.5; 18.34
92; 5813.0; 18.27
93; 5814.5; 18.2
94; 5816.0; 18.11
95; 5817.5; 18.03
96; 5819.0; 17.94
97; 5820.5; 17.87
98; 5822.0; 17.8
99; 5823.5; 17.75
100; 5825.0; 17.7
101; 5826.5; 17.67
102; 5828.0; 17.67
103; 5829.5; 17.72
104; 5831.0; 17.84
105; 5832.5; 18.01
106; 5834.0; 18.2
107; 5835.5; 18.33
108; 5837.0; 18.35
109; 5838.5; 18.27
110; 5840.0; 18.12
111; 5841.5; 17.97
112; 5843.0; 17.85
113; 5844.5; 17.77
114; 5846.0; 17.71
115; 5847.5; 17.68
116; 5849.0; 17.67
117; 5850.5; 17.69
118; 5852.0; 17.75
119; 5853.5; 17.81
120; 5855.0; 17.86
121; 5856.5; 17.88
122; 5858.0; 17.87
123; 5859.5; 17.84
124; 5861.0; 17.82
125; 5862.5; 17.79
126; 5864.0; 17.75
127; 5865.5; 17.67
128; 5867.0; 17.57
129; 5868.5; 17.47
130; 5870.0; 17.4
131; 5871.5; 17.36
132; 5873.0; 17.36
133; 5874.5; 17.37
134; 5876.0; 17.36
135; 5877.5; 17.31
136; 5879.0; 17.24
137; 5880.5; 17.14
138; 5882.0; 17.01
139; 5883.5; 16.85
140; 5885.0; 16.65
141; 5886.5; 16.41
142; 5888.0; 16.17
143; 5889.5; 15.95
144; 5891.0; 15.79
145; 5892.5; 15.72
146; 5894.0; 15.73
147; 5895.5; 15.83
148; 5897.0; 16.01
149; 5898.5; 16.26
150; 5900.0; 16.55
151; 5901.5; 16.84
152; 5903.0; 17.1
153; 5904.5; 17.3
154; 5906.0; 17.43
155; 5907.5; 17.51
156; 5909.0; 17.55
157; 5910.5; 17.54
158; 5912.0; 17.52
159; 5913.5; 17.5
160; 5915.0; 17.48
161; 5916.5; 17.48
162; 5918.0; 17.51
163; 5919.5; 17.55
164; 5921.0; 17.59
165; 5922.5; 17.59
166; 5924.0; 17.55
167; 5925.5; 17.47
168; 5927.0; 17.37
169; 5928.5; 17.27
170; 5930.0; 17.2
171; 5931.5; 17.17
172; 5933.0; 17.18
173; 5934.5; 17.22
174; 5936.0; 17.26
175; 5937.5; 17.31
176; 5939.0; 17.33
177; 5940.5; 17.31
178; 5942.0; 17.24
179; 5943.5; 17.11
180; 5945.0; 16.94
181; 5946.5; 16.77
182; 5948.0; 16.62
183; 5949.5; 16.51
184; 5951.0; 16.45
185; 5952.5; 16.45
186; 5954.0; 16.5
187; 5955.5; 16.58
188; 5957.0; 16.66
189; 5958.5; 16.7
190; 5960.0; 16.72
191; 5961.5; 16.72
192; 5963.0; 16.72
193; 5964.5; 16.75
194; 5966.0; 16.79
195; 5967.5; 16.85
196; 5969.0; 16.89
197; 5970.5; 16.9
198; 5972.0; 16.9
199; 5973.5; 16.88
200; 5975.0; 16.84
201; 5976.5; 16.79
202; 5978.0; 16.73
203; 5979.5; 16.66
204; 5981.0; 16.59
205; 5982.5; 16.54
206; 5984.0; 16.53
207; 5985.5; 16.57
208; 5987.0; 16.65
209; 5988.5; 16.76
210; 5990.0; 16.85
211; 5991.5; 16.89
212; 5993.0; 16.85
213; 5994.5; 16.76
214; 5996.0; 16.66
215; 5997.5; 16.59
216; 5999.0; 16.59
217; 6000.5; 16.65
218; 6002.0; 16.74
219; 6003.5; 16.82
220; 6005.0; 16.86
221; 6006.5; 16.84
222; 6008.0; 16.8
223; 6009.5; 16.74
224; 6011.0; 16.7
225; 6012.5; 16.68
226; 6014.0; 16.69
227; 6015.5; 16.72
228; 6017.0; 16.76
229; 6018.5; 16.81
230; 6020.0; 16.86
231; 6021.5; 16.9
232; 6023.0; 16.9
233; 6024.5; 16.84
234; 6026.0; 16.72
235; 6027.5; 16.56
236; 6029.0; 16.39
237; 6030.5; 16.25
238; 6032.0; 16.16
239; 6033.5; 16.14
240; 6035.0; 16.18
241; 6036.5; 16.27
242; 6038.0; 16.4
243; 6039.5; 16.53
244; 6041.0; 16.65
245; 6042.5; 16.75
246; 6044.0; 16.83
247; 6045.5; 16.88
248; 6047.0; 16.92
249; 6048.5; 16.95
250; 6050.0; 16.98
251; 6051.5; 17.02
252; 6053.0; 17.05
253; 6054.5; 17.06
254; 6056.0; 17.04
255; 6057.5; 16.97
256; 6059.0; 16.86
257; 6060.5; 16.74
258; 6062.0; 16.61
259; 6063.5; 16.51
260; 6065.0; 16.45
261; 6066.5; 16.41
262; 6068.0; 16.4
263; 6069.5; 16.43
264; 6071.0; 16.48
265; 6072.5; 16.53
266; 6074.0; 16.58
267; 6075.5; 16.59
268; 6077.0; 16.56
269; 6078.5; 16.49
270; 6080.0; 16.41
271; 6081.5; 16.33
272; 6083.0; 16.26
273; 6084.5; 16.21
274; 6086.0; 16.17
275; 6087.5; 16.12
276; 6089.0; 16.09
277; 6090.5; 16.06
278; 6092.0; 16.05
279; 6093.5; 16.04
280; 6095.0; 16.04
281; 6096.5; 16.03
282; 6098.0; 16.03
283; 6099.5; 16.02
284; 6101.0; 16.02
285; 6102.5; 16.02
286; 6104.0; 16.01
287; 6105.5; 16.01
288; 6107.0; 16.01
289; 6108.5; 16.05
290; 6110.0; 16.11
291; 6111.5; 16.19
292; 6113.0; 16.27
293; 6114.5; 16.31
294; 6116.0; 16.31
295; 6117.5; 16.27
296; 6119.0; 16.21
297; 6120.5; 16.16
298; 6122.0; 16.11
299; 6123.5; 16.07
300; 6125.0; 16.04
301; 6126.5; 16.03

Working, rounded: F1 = 65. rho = 129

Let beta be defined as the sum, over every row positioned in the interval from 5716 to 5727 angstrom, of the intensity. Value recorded 122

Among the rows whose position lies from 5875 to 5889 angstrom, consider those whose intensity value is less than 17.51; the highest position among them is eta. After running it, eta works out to 5888.0 angstrom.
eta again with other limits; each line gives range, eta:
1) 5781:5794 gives 5793.5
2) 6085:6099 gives 6098.0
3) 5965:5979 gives 5978.0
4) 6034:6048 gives 6047.0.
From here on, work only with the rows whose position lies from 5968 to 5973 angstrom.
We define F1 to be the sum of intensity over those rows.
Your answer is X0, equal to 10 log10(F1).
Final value 17.0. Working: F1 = 51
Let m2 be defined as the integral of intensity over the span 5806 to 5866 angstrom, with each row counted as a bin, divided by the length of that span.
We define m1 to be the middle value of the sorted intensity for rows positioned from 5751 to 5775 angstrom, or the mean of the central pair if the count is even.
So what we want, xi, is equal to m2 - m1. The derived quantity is -0.29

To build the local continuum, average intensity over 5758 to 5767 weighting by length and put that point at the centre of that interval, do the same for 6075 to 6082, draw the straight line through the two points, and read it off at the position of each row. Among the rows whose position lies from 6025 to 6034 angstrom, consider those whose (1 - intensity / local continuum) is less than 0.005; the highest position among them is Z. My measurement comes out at 6026.0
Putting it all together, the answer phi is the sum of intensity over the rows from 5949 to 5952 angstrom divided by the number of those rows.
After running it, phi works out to 16.5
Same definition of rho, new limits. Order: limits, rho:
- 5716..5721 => 175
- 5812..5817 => 182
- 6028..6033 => 163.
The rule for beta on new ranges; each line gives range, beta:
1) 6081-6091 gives 113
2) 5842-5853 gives 124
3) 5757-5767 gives 128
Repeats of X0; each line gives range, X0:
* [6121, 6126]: 16.8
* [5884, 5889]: 16.9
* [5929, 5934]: 17.1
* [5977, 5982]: 17.0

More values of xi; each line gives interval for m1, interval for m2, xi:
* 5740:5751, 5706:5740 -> -0.73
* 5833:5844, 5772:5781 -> -0.29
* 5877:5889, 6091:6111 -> -0.89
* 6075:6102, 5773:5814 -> 1.83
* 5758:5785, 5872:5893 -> -1.13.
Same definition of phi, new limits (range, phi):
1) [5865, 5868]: 17.6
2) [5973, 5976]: 16.9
